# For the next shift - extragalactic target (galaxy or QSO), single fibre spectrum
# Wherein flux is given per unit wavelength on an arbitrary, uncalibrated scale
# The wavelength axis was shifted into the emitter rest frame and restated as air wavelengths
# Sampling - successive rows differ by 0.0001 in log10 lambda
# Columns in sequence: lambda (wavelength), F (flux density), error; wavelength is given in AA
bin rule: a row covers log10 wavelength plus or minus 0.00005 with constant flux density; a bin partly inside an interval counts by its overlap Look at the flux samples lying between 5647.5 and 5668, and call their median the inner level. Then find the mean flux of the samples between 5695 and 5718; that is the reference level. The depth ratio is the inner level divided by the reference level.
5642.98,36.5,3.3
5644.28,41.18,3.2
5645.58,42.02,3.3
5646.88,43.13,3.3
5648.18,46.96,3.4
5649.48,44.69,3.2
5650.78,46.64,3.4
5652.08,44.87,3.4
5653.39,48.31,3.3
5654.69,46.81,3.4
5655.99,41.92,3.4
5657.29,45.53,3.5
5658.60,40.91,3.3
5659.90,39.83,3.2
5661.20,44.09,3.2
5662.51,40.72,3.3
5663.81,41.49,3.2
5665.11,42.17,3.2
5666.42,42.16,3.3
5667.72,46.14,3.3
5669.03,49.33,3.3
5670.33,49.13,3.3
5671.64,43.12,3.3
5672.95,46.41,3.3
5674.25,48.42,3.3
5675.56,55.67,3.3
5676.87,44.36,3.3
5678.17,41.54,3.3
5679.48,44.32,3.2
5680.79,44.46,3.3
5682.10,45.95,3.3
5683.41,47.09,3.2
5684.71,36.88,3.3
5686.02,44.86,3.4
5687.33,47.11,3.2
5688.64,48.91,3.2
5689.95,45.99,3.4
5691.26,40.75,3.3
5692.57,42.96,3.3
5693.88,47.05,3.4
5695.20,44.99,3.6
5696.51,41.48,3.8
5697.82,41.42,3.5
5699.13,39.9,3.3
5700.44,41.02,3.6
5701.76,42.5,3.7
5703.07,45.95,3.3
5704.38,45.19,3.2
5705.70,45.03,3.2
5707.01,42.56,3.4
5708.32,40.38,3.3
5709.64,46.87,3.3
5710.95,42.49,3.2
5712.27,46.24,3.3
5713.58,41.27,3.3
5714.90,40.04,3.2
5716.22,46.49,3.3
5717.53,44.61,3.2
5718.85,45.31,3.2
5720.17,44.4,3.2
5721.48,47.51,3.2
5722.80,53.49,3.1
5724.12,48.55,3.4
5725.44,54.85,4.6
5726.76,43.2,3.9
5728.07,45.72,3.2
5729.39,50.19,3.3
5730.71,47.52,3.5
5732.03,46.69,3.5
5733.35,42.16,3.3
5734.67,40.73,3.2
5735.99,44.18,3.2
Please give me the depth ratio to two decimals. 1.03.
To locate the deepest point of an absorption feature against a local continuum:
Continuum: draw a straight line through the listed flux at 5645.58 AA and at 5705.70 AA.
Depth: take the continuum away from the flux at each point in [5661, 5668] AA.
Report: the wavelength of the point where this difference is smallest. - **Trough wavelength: 5662.51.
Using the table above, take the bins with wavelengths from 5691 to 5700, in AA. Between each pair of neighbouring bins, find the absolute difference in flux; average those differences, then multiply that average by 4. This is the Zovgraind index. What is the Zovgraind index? 9.0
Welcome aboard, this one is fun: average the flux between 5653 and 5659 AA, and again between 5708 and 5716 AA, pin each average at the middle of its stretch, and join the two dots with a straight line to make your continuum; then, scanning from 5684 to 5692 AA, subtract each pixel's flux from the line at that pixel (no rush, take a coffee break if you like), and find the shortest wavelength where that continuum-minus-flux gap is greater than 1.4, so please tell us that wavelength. 5684.71 AA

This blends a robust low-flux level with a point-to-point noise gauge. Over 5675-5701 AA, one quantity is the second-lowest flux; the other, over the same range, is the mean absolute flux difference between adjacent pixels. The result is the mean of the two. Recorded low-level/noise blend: 21.7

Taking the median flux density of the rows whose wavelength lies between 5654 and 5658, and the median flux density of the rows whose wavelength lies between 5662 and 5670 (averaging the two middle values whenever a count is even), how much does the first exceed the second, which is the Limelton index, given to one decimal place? 3.4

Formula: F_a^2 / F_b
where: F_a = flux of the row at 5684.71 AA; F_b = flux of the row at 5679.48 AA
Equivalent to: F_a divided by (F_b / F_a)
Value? 31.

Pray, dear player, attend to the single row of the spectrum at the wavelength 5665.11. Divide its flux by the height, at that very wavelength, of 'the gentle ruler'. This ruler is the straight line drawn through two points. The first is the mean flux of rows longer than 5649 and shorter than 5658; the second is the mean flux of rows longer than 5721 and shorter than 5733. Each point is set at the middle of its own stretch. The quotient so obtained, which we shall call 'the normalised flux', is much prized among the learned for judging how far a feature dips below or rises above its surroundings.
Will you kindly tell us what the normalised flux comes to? 0.92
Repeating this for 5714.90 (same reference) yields 0.83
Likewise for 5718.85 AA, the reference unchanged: 0.94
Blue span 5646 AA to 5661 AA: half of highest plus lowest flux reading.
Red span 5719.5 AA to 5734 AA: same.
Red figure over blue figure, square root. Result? 1.05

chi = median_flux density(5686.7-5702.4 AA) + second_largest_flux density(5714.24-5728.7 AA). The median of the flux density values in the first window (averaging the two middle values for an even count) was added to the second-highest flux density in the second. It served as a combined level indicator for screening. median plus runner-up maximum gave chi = 96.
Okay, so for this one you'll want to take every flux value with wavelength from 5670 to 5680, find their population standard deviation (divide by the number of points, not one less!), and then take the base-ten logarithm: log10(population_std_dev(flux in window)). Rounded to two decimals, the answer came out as 0.62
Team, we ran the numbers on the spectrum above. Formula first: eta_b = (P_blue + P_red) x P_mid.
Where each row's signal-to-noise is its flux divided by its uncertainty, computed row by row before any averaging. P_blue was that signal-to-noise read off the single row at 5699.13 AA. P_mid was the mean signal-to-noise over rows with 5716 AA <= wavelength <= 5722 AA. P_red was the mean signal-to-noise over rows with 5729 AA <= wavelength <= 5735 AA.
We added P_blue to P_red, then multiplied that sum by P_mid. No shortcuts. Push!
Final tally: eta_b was 363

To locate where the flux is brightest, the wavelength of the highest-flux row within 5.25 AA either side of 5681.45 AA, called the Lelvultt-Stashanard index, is 5683.41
